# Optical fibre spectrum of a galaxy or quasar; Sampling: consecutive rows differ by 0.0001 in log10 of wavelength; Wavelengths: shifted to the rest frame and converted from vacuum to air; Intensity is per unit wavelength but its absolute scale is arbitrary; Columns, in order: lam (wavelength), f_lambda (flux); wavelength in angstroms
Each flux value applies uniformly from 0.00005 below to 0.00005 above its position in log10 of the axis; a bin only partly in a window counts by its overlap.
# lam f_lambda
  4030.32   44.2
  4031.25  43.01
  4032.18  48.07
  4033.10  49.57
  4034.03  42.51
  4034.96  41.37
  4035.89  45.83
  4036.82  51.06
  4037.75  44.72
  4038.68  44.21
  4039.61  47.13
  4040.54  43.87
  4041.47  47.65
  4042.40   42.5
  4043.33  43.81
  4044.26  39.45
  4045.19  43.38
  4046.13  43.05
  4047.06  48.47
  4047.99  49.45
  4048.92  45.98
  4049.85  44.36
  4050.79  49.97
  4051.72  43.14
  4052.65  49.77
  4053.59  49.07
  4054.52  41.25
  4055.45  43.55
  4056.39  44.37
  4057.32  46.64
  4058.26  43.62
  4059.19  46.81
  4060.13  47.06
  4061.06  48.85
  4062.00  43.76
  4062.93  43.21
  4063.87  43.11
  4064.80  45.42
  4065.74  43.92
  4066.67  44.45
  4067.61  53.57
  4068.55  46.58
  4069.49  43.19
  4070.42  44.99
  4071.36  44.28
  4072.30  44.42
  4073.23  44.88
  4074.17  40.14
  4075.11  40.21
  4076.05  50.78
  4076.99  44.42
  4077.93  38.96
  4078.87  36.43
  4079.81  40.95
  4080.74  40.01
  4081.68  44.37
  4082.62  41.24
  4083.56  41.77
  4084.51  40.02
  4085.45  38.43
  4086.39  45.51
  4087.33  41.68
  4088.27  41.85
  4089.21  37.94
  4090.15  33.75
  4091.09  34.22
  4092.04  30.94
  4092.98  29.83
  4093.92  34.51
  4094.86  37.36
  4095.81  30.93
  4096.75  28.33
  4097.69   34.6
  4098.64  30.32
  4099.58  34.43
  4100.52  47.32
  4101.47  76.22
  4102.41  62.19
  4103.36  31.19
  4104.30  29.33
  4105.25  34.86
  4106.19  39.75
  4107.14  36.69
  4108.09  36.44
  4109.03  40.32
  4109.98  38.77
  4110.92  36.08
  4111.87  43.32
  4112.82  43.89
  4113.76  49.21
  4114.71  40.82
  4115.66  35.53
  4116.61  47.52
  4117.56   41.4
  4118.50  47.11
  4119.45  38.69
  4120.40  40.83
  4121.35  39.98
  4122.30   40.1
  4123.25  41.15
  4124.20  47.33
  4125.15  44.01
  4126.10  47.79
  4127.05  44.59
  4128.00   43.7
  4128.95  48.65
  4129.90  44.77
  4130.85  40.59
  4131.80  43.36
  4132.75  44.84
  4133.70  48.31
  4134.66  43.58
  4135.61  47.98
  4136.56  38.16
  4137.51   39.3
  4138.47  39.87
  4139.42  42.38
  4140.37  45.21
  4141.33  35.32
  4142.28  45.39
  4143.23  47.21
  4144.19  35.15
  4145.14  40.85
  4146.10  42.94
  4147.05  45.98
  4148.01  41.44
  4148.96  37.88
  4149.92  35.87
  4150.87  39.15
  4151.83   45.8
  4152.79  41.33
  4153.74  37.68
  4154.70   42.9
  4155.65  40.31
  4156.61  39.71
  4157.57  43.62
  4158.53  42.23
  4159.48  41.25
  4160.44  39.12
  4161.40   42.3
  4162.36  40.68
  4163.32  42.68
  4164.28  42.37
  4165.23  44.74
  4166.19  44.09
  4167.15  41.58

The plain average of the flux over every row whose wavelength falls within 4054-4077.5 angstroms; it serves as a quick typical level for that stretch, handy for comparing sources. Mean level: 45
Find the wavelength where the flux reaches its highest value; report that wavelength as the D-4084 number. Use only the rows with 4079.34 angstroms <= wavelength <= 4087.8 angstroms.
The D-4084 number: 4086.39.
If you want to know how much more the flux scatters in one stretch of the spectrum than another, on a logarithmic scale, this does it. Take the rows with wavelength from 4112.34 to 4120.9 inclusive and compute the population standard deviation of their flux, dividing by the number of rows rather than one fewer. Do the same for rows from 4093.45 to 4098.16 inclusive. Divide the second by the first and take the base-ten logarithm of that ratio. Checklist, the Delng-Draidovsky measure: -0.13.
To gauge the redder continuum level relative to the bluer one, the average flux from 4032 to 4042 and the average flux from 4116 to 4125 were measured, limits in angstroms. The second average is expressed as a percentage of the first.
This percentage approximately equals 93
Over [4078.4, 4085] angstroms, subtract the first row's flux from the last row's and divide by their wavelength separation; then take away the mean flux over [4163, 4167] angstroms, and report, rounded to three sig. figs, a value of -42.8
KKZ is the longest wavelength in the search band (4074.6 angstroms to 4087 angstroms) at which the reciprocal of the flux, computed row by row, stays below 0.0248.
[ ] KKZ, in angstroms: 4086.39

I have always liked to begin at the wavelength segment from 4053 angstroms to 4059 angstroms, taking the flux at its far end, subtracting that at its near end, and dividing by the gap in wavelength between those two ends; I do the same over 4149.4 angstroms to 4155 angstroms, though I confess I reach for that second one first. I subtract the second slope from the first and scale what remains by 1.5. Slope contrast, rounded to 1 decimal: -4.0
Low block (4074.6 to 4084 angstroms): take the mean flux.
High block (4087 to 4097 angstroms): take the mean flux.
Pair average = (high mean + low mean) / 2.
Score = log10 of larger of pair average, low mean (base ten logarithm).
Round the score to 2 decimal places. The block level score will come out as 1.62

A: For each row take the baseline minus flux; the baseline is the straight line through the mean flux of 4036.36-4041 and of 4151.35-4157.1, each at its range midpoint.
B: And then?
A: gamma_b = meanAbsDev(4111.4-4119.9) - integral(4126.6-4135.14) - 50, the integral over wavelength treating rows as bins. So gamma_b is -26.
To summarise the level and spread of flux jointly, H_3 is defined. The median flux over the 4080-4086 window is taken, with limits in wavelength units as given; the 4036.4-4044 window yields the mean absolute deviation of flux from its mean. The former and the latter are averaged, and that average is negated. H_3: -21.4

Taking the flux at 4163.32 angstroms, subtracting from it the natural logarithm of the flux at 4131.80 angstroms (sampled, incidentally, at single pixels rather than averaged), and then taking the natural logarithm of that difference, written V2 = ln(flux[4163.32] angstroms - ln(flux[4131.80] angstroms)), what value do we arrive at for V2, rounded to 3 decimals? 3.661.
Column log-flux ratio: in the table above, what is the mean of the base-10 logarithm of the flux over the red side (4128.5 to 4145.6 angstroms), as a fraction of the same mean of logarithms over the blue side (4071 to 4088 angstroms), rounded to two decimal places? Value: 1.00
